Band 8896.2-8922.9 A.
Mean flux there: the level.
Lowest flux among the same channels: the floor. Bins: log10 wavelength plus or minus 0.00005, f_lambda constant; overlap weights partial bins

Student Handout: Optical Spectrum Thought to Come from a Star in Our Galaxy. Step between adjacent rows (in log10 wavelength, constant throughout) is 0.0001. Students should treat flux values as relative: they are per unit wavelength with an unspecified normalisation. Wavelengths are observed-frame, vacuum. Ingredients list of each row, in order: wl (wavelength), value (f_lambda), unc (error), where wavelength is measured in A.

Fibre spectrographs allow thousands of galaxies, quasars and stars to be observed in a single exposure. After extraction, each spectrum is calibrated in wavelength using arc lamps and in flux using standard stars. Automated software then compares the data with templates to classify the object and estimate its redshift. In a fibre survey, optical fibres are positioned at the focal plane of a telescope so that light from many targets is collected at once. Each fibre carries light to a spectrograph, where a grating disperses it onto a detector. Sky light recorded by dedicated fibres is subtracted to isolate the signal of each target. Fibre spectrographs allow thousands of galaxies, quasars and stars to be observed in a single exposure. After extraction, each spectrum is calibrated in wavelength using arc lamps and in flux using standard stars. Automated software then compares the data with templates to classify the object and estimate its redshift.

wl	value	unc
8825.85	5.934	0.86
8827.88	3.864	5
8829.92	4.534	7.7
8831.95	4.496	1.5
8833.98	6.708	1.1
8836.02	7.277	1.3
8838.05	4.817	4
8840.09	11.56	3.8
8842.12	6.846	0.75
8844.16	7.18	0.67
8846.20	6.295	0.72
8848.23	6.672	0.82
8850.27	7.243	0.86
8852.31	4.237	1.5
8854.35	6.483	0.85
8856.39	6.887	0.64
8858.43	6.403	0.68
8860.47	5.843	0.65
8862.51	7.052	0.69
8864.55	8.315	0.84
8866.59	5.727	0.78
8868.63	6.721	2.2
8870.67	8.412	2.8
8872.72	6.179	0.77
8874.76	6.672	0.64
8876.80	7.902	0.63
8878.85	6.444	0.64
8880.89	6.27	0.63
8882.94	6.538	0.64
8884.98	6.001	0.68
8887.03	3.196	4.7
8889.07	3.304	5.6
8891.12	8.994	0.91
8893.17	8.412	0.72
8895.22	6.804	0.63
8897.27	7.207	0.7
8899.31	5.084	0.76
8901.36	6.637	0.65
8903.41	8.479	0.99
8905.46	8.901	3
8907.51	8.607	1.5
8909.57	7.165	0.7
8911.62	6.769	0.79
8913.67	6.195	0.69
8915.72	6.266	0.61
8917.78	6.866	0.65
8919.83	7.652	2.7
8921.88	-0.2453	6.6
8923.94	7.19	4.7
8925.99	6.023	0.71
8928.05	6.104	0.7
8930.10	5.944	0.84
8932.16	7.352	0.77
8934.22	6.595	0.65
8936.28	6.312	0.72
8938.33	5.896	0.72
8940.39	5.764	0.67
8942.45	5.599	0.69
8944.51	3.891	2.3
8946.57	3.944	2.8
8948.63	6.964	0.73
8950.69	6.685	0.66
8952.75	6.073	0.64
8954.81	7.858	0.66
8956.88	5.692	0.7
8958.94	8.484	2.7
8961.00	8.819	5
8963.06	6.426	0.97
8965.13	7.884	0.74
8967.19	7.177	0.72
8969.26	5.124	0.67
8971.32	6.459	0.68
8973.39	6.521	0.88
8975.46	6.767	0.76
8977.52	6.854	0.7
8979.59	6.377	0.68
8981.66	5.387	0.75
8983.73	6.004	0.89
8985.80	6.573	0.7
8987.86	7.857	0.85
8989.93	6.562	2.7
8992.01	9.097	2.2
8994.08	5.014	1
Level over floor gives -27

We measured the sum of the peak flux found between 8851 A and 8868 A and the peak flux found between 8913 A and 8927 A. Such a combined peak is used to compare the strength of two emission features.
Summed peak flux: 16.0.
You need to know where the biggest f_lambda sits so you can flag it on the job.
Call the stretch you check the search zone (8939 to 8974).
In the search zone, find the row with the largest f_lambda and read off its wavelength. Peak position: 8961.00 A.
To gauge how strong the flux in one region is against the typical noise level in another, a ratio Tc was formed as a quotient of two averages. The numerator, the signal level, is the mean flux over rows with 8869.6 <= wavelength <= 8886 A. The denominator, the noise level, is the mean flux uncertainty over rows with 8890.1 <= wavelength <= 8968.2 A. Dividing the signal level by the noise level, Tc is 4.9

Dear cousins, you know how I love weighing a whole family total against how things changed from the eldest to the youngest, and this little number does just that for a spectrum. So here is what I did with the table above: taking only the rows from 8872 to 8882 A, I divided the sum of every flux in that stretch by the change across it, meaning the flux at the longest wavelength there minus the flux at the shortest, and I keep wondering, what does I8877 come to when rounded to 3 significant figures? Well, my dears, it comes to 368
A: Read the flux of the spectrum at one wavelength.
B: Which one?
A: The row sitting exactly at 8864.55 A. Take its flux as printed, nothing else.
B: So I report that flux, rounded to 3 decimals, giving 8.315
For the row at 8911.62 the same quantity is 6.769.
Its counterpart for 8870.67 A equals 8.412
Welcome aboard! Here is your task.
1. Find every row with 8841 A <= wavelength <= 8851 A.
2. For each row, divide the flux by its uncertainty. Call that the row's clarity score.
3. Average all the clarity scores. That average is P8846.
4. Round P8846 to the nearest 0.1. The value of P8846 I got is 9.0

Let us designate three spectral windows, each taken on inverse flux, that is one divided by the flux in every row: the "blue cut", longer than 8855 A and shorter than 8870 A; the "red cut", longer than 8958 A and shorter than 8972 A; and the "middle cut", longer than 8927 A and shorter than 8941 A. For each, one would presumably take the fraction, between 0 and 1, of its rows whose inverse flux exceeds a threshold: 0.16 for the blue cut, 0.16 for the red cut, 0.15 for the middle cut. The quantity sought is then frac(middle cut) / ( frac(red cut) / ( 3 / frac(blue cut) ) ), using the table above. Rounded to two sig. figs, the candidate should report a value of 63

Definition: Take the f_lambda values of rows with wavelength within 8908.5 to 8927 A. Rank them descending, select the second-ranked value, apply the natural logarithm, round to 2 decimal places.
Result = 1.97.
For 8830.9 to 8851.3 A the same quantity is 1.98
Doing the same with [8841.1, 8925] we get 2.19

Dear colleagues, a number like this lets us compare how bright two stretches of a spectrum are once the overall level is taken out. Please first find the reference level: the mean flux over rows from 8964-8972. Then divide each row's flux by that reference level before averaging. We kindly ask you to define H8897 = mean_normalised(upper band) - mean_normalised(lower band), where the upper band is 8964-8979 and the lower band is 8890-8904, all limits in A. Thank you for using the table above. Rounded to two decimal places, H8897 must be -0.10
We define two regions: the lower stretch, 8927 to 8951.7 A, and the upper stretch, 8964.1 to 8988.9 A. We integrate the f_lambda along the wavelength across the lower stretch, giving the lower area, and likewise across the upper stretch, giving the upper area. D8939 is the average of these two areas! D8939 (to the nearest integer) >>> 155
